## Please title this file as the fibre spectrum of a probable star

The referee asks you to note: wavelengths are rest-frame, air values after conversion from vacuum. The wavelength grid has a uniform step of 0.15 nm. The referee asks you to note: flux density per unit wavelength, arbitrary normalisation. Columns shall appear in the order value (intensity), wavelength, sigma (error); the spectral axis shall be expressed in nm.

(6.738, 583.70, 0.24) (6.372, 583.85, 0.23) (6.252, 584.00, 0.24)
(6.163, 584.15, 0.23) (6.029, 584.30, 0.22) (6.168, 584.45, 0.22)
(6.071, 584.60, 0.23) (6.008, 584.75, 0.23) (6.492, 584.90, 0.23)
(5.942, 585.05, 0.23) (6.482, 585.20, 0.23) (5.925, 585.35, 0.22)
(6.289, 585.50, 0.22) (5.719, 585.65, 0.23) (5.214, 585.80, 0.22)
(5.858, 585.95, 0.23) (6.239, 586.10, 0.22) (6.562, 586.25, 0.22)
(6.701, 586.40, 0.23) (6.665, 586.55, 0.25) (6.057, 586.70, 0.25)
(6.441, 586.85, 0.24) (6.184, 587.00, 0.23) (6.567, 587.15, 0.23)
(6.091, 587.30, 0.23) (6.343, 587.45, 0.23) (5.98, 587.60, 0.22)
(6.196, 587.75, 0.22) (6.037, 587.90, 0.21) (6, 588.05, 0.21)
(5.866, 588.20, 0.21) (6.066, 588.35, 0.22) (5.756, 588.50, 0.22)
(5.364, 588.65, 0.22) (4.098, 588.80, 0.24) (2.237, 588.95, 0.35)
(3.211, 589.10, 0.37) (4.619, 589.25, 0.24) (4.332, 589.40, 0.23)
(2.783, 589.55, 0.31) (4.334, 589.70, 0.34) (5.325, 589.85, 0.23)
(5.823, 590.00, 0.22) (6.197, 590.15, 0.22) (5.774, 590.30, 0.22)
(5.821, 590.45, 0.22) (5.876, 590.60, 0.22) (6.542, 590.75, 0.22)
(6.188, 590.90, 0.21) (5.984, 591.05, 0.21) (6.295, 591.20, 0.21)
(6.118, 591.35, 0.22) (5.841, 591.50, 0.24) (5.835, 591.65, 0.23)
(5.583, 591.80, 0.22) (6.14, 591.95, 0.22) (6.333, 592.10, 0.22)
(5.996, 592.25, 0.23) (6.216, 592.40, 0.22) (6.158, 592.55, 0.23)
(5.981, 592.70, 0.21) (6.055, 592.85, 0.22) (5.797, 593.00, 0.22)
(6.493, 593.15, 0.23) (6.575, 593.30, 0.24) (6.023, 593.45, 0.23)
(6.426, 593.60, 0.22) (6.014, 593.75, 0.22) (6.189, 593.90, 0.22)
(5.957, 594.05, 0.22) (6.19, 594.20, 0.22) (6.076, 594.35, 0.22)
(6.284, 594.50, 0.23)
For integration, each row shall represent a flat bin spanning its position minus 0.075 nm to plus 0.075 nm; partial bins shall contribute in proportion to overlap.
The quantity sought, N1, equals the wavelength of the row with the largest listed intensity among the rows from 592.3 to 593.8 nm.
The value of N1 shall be 593.30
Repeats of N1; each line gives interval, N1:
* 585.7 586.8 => 586.40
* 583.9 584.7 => 584.00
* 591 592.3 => 592.10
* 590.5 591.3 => 590.75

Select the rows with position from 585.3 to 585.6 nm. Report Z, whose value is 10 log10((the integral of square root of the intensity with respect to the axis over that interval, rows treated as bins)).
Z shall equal -1.3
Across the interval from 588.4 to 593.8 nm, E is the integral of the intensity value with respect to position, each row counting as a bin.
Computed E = 30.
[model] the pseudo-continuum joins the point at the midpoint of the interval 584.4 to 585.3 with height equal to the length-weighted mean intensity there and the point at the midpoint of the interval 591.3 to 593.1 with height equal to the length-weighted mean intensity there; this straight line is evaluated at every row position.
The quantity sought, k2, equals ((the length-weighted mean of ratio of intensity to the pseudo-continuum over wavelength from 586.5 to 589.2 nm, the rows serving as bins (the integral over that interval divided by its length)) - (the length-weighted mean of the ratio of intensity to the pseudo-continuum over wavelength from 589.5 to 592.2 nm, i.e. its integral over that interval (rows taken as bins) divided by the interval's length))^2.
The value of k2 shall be 0.00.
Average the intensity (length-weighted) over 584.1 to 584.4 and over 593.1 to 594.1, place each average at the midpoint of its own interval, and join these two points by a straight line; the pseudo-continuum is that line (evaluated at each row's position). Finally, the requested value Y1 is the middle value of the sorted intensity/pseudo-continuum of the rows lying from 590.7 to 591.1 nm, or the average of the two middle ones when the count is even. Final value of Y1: 1.00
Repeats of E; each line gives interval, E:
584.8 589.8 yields 28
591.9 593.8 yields 12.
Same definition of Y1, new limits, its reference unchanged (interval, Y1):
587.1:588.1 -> 0.99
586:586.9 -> 1.06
